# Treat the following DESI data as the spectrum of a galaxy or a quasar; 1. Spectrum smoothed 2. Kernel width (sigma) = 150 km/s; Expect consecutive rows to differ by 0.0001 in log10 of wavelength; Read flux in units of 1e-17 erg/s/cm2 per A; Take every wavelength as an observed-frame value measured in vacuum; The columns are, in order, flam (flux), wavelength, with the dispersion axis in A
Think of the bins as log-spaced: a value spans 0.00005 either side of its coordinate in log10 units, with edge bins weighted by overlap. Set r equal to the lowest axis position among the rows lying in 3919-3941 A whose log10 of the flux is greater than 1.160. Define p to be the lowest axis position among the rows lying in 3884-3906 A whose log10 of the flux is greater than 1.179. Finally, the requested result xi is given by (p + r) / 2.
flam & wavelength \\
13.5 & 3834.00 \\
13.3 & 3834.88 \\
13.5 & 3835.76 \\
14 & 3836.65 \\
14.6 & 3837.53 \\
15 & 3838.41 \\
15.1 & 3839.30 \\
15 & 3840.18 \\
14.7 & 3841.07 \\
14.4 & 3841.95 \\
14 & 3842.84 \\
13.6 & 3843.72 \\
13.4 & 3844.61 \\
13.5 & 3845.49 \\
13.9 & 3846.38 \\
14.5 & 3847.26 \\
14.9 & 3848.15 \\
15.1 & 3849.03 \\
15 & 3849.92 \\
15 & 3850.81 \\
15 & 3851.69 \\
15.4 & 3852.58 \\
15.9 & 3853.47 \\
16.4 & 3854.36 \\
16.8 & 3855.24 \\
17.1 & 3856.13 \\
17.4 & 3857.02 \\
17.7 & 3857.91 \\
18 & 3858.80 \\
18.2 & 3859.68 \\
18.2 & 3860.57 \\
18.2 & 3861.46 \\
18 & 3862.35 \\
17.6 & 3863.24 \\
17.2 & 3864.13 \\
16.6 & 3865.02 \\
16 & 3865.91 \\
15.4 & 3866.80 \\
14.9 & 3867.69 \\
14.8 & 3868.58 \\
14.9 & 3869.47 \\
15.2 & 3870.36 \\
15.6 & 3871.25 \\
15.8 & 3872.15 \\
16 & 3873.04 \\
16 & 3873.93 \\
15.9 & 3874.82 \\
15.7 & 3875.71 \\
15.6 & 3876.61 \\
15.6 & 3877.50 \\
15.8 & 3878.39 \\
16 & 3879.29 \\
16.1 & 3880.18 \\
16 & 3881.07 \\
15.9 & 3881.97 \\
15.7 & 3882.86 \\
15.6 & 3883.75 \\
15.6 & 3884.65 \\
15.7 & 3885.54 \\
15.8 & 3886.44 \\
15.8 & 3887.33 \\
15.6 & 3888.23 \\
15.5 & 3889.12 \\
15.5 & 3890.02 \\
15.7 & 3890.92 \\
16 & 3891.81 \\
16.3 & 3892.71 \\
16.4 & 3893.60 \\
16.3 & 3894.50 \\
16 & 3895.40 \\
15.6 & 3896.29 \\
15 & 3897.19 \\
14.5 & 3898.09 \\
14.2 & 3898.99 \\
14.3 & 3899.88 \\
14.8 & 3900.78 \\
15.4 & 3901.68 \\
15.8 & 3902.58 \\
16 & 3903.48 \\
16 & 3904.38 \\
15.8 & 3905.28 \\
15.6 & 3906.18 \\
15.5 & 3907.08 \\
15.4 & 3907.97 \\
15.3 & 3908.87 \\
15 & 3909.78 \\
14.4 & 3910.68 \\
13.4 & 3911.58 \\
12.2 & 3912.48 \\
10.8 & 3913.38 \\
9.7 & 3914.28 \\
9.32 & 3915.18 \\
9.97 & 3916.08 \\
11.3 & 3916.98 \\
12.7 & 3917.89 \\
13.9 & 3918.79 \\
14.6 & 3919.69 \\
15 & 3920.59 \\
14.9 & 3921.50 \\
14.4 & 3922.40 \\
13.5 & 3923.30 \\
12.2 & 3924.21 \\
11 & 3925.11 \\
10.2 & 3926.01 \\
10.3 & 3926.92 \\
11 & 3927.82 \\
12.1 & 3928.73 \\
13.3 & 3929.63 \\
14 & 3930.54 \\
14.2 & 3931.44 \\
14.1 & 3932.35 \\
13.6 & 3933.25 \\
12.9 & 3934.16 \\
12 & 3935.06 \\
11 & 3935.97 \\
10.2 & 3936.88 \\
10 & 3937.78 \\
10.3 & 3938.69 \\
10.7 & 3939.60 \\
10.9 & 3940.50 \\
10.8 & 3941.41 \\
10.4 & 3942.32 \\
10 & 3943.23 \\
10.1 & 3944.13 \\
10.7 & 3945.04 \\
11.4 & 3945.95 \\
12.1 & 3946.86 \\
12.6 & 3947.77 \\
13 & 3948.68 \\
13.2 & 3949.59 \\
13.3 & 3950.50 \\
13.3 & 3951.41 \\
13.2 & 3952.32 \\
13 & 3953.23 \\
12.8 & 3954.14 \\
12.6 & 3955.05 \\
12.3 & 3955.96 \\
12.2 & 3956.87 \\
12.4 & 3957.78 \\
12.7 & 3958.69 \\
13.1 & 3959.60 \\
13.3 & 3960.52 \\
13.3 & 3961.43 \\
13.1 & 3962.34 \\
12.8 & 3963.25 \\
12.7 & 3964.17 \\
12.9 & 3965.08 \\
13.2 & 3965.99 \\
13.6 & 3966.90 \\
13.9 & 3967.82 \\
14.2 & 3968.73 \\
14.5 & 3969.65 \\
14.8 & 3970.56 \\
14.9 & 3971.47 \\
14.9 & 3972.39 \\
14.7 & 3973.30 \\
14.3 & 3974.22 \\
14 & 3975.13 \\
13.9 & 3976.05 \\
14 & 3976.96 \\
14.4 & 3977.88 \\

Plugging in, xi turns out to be 3902.2 A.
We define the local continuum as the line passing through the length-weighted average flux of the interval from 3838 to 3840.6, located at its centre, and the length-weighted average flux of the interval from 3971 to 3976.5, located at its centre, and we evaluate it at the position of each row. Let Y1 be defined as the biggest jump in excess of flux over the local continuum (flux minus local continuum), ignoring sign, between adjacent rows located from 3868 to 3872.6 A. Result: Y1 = 0.40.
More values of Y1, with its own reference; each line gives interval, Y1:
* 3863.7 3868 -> 0.60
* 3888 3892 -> 0.30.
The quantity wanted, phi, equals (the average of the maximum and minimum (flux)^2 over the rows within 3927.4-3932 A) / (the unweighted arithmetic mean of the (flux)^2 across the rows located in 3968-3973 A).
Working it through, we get 0.75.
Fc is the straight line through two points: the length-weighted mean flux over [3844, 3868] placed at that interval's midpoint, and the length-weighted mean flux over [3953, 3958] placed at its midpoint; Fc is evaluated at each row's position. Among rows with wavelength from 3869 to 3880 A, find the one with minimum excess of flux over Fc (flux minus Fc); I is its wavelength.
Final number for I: 3869.47 A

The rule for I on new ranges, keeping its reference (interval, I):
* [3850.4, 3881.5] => 3850.81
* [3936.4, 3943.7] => 3937.78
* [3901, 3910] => 3909.78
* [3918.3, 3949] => 3926.01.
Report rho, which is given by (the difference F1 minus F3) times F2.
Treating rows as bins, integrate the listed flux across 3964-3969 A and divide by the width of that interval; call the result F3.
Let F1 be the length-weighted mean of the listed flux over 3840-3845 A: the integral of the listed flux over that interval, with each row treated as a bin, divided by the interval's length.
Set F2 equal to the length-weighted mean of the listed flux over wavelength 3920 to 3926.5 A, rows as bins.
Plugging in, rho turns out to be 9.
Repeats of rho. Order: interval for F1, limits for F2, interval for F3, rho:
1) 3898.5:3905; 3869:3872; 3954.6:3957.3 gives 43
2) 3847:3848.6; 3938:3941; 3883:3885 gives -9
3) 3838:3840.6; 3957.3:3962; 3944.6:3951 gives 35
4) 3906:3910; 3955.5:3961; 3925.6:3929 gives 58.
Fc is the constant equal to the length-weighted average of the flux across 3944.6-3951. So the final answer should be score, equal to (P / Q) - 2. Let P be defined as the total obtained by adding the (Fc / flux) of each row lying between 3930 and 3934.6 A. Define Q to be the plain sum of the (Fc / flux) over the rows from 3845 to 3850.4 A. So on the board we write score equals -1.1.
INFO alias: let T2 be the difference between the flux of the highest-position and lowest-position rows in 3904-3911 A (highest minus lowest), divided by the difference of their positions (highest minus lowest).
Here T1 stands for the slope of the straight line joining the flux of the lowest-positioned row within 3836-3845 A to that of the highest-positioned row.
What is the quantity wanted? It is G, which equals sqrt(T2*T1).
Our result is 0.14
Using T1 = -0.08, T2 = -0.25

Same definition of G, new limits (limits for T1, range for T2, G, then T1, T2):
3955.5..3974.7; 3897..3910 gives 0.00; 0.11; 0.00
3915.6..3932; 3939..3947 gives 0.23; 0.28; 0.19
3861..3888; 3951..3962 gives 0.00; -0.09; 0.00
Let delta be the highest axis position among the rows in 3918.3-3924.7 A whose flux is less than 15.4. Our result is 3924.21 A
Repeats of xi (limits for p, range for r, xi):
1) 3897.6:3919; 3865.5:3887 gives 3883.8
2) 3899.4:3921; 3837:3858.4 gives 3869.6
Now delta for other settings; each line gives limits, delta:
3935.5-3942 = 3941.41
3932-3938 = 3937.78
